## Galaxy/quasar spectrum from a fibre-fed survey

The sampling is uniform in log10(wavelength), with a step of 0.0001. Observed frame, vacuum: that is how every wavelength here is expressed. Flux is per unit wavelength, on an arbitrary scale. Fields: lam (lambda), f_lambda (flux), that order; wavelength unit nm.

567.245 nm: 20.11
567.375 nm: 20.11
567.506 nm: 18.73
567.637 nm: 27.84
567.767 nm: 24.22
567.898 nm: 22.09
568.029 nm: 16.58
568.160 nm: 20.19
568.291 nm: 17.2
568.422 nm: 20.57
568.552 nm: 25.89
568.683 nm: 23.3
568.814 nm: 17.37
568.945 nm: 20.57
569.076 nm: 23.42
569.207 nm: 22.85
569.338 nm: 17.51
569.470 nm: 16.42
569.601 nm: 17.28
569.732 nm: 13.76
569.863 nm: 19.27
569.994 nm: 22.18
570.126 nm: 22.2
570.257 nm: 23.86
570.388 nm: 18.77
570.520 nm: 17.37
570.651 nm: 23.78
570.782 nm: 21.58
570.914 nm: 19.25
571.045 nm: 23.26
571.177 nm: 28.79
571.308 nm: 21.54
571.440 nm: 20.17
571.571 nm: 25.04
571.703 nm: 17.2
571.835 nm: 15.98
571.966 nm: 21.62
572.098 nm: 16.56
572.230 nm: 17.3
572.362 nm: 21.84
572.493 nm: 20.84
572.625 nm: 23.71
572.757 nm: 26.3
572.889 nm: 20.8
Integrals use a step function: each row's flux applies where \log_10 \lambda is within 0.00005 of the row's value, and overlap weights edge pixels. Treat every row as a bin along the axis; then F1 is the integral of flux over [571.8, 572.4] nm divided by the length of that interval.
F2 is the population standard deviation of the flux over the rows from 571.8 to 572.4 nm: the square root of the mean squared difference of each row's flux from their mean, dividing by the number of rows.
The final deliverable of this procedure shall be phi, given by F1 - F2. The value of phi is 16.1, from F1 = 18.6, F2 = 2.5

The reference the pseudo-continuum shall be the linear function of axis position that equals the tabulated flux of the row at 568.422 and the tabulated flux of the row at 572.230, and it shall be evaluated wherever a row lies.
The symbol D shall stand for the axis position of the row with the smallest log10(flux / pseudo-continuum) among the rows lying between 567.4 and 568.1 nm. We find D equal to 568.029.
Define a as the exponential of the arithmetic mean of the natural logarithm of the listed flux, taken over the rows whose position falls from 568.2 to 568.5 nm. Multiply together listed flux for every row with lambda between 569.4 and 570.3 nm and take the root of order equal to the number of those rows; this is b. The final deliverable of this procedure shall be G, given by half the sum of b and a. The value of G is 18.9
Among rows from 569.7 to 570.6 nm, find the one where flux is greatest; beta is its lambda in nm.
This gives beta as 570.257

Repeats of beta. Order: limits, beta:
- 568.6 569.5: 569.076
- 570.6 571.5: 571.177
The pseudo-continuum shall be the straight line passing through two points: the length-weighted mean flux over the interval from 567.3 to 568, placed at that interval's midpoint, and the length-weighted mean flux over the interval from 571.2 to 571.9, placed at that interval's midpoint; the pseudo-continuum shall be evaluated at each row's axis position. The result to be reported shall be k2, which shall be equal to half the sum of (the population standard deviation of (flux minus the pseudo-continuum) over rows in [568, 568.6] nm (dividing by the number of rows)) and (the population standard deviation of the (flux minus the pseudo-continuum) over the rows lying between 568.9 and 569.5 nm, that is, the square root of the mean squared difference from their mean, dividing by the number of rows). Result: 3.05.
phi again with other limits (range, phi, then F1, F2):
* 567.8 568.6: 17.3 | 20.5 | 3.1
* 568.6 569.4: 18.4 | 21.0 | 2.6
